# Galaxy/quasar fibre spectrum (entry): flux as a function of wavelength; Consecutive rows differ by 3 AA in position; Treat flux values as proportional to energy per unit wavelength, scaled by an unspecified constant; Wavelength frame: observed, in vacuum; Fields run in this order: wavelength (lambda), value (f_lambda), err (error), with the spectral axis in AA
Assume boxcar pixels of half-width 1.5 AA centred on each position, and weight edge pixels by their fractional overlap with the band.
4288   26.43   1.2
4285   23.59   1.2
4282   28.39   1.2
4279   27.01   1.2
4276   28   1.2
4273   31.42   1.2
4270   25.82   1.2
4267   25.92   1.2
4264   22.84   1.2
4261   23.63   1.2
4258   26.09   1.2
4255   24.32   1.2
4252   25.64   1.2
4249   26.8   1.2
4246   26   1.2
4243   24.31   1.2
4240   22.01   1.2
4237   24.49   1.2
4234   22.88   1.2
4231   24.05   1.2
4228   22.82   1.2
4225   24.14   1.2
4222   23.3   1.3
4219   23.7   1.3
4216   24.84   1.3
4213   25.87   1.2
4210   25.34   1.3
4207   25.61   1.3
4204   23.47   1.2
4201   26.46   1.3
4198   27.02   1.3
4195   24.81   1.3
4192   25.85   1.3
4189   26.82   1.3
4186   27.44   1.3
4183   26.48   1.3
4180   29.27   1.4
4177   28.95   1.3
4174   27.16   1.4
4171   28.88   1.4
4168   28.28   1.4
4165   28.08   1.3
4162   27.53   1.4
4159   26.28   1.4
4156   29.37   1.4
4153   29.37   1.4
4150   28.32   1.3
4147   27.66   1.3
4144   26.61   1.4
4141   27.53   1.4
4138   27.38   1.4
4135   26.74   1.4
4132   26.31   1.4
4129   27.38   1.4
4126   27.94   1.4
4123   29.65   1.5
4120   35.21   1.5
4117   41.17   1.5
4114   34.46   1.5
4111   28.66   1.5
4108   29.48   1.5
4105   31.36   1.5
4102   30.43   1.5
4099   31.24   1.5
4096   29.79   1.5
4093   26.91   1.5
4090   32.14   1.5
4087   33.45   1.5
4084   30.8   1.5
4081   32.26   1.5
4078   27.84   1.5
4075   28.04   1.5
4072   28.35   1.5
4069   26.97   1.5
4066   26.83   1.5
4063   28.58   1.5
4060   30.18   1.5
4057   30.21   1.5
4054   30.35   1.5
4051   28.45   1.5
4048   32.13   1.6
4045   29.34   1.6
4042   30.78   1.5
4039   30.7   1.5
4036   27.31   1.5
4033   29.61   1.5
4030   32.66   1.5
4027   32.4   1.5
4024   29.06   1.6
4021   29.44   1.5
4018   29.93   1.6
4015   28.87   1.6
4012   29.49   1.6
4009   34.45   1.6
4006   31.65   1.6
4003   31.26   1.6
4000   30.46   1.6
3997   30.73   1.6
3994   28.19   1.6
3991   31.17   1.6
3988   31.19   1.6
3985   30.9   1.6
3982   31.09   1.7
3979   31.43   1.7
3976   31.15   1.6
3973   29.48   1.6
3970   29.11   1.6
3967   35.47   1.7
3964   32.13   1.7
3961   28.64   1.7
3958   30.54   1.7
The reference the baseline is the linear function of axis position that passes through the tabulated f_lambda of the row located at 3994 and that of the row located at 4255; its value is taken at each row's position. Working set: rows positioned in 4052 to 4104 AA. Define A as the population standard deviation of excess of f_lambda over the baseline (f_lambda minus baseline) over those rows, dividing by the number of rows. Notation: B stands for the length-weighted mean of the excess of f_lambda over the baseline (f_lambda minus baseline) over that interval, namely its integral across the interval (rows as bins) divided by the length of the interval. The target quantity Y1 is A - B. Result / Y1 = -0.7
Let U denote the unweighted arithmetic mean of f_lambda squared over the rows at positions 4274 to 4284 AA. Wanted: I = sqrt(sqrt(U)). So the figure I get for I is 5.27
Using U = 773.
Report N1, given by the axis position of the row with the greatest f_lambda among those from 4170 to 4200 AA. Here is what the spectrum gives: 4180 AA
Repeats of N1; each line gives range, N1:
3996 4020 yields 4009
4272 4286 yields 4273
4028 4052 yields 4030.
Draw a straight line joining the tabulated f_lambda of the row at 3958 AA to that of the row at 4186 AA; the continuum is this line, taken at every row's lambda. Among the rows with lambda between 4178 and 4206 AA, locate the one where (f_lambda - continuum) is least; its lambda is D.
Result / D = 4204 AA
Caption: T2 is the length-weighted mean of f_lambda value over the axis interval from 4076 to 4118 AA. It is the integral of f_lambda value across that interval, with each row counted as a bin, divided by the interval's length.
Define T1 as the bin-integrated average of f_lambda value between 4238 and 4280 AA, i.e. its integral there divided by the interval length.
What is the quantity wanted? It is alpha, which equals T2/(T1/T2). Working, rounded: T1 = 25.7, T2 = 31.3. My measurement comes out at 38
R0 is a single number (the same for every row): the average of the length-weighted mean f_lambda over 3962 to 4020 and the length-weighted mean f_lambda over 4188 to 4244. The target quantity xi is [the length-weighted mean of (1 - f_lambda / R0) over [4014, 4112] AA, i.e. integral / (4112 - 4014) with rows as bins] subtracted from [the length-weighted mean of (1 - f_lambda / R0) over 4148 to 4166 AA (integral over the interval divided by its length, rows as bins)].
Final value 0.061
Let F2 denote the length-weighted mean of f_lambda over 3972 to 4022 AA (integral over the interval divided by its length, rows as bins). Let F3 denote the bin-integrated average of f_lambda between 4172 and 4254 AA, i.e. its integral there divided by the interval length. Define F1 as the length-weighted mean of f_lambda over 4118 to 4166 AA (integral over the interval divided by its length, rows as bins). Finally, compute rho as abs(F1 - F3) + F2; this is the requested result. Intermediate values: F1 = 28.3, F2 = 31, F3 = 25.4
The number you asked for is 33.6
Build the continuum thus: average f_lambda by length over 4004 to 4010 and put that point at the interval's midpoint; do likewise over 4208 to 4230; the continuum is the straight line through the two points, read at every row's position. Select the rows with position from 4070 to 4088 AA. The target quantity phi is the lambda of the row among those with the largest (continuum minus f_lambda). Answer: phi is 4078 AA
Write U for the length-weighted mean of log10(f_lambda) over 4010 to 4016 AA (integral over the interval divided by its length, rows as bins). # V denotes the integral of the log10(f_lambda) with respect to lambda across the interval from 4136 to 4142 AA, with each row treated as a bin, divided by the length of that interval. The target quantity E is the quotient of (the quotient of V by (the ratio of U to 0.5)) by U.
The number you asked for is 0.332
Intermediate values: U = 1.47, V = 1.44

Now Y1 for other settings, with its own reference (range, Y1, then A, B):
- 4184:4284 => 1.3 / 2.04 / 0.7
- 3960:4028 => -0.9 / 1.71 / 2.6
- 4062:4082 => 0.5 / 1.74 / 1.3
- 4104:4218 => 0.5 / 2.85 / 2.4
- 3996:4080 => -0.7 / 1.60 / 2.3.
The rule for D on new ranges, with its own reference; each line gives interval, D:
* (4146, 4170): 4159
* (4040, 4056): 4051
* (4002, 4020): 4015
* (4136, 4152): 4144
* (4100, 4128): 4126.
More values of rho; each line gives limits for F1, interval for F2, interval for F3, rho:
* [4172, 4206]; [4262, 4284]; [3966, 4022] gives 31.0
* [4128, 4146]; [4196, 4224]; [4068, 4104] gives 28.0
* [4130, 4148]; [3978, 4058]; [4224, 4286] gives 32.2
